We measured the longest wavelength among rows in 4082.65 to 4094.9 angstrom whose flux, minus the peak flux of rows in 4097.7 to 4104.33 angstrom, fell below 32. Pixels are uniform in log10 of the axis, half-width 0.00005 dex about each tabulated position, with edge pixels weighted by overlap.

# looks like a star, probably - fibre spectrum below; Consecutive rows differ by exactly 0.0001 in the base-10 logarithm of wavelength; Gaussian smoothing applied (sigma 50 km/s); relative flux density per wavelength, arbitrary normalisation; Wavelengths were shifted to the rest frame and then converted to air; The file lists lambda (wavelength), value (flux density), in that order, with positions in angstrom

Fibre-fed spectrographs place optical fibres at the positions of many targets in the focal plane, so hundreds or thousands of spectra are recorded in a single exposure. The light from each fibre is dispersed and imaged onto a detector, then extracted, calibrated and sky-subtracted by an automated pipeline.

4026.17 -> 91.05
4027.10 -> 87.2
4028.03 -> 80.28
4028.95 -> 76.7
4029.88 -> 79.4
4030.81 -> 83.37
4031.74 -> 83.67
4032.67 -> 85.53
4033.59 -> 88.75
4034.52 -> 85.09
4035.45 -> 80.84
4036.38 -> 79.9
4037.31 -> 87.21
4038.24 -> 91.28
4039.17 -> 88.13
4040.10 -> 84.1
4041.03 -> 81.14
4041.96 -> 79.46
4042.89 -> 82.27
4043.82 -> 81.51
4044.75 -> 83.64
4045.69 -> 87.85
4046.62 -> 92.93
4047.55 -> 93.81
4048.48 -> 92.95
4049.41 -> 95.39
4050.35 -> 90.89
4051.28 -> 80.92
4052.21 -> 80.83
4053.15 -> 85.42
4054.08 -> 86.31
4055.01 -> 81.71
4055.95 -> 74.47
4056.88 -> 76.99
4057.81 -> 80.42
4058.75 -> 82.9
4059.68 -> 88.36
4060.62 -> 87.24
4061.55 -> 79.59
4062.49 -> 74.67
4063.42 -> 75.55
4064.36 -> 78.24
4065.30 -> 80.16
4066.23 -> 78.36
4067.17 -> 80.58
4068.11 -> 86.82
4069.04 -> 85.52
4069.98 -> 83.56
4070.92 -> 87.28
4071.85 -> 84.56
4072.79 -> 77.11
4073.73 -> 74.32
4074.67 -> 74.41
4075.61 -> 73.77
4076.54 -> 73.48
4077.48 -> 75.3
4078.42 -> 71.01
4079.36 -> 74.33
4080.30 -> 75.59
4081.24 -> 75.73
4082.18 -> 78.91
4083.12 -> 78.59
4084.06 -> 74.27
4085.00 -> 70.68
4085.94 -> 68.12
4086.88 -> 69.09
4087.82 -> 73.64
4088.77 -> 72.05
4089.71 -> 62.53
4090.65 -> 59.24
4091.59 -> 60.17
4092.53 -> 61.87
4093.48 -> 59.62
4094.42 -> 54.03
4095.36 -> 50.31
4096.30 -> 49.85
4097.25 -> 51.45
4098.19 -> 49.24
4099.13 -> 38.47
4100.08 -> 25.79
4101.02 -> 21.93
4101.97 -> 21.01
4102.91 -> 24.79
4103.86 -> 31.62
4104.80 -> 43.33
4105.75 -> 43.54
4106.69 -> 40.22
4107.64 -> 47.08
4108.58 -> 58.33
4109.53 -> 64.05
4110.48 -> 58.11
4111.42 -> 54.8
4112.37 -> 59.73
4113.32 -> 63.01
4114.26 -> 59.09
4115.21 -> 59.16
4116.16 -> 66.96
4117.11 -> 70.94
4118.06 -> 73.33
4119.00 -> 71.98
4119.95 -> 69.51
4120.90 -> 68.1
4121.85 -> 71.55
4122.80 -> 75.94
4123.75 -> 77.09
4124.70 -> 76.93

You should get 4094.42 angstrom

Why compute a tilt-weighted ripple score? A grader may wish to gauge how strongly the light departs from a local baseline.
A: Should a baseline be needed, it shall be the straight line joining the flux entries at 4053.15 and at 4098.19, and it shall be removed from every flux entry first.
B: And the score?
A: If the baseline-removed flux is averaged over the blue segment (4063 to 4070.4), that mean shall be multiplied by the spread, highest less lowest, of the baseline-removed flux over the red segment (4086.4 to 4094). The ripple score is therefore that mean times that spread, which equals 80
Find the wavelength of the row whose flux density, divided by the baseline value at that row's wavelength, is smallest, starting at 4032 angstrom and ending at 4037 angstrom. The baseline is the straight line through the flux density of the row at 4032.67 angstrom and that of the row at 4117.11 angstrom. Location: 4036.38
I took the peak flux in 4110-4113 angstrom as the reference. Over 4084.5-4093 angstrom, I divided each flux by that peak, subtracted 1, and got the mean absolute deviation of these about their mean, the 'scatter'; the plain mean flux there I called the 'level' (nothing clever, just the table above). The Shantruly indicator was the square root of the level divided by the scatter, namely 29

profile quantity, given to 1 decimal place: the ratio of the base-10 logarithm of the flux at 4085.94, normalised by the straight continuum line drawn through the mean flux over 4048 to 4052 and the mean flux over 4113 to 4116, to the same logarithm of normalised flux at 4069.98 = -2.2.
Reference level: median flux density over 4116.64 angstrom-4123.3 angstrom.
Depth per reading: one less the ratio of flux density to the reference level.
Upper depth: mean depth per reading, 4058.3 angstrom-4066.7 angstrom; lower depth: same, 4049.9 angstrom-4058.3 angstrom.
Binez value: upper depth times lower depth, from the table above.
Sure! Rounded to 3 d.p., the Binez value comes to 0.018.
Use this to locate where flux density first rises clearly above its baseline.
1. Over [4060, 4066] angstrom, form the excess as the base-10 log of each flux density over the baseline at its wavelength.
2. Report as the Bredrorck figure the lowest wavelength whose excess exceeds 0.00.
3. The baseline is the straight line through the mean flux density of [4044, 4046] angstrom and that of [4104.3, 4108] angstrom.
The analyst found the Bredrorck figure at 4060.62 angstrom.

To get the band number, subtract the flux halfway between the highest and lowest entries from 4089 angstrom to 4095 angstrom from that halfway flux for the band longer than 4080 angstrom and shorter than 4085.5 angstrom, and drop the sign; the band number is 17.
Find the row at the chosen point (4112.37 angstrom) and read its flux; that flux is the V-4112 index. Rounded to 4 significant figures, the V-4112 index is 59.73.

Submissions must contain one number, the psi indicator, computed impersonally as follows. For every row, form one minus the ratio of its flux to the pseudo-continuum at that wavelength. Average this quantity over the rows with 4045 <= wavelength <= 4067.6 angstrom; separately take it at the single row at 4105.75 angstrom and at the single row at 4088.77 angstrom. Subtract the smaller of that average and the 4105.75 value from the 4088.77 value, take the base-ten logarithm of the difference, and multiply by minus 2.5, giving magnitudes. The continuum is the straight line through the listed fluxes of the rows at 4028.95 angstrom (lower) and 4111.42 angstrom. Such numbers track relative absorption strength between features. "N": 4.3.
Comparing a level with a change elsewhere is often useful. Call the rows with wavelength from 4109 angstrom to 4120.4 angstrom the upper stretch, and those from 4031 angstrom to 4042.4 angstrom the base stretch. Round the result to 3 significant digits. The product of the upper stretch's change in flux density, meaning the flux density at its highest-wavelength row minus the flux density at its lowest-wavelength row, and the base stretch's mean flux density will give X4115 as 462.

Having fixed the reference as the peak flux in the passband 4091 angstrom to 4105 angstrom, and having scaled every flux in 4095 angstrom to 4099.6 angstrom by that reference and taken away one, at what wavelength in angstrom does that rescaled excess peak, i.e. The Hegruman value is 4097.25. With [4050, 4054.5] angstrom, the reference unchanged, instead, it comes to 4050.35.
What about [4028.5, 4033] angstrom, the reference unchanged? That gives 4032.67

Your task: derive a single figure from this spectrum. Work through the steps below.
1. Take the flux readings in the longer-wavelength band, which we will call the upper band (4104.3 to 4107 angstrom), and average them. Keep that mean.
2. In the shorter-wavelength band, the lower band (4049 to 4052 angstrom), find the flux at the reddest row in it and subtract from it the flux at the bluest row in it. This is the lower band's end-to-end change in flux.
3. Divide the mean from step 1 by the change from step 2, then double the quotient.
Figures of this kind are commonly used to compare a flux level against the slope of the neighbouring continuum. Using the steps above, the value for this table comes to -6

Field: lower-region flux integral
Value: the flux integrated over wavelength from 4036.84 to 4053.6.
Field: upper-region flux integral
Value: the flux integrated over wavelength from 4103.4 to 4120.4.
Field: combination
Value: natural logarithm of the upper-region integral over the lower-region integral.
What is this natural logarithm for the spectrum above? -0.4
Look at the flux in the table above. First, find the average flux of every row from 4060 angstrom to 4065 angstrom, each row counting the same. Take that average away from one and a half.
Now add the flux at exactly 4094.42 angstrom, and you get -24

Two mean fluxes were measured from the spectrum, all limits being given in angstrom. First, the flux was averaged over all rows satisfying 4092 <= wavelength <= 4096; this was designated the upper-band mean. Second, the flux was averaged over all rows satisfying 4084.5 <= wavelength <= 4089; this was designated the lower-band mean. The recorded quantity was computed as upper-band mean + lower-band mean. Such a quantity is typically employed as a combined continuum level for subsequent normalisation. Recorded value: 127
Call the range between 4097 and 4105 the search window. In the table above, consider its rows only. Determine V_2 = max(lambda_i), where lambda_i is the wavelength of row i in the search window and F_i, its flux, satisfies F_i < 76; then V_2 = 4104.80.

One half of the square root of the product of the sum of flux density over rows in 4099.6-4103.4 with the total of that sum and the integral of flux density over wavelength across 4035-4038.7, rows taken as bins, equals 98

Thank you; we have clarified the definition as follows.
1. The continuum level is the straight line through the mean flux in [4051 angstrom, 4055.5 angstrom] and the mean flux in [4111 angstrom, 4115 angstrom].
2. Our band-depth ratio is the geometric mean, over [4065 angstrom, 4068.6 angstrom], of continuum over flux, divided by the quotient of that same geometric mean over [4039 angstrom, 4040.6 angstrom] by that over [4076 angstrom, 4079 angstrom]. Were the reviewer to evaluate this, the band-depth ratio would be 0.93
